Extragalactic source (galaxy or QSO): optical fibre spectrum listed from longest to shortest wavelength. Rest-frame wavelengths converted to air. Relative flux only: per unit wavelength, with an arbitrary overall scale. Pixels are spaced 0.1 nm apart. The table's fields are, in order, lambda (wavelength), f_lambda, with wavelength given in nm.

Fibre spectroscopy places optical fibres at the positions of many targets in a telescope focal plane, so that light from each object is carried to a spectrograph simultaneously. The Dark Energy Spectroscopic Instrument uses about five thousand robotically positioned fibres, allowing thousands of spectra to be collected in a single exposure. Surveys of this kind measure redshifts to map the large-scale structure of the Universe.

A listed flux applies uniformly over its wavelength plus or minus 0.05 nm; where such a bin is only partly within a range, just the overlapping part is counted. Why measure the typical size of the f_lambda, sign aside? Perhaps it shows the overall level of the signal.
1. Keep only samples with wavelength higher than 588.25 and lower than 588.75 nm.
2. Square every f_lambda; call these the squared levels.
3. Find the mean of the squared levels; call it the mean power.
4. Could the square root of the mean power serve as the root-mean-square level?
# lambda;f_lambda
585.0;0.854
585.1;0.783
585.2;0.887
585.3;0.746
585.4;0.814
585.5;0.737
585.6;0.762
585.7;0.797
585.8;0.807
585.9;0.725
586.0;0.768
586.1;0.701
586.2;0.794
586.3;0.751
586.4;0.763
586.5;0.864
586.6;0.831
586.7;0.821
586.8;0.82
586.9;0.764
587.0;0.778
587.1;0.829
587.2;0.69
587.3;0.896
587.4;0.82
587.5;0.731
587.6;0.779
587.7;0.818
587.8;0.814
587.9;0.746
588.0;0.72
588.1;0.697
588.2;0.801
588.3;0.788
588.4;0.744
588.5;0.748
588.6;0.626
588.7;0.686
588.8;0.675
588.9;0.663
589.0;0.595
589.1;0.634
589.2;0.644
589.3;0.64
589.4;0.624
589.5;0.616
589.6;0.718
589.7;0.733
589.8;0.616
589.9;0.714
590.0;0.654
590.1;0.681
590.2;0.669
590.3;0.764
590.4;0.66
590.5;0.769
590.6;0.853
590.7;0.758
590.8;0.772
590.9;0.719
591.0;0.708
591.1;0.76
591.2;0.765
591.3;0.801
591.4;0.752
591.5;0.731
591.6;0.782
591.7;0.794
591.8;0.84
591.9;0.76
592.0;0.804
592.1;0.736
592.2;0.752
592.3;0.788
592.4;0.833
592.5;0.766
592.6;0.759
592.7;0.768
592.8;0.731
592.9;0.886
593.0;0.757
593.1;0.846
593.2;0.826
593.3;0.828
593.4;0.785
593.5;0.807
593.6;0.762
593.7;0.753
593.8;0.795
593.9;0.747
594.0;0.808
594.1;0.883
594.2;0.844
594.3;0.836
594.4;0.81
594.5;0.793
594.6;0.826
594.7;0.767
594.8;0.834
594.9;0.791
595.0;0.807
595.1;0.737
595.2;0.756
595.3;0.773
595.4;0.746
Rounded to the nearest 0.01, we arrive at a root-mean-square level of 0.72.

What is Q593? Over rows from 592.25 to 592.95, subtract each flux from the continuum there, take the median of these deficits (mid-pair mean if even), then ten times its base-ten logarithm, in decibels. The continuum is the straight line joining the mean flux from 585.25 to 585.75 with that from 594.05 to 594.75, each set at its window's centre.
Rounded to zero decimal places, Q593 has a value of -13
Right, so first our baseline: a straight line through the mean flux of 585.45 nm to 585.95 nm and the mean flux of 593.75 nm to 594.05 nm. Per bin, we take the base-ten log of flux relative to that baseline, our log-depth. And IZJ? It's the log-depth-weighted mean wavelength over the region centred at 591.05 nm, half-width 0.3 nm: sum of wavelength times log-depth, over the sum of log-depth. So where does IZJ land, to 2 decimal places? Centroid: 590.93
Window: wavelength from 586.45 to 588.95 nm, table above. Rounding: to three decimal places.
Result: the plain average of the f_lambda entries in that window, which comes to 0.766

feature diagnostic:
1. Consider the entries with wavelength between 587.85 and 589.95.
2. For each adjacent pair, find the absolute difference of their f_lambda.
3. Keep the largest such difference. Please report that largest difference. 0.12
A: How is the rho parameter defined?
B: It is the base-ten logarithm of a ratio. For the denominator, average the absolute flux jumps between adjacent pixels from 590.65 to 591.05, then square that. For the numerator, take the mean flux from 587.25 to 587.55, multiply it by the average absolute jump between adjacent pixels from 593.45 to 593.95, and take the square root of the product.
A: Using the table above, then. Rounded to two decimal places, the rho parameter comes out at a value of 2.40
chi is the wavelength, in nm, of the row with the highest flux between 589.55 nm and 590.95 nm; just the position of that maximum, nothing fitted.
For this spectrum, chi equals 590.6 nm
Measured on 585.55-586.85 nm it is 586.5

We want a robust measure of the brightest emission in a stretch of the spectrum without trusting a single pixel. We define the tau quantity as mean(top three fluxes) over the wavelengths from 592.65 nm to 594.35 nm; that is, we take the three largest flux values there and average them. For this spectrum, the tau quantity 0.872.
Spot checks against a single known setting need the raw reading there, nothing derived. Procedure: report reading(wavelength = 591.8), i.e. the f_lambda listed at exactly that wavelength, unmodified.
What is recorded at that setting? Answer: 0.84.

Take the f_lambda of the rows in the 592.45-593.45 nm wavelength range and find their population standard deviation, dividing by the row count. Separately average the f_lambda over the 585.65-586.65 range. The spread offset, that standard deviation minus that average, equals -0.734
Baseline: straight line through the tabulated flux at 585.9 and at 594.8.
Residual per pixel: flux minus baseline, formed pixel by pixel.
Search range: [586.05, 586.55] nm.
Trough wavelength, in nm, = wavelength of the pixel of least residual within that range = 586.1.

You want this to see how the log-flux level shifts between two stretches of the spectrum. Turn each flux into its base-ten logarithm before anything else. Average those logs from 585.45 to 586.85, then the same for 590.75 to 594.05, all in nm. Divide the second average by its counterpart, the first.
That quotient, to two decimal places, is 1.01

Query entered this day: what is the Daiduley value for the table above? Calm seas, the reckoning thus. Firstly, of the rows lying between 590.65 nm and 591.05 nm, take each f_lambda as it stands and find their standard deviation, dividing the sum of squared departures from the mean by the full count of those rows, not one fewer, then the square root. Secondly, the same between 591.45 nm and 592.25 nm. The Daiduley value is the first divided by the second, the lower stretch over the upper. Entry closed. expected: 0.8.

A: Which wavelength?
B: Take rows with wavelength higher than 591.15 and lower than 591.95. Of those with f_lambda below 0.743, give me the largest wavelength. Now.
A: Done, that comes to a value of 591.5 nm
